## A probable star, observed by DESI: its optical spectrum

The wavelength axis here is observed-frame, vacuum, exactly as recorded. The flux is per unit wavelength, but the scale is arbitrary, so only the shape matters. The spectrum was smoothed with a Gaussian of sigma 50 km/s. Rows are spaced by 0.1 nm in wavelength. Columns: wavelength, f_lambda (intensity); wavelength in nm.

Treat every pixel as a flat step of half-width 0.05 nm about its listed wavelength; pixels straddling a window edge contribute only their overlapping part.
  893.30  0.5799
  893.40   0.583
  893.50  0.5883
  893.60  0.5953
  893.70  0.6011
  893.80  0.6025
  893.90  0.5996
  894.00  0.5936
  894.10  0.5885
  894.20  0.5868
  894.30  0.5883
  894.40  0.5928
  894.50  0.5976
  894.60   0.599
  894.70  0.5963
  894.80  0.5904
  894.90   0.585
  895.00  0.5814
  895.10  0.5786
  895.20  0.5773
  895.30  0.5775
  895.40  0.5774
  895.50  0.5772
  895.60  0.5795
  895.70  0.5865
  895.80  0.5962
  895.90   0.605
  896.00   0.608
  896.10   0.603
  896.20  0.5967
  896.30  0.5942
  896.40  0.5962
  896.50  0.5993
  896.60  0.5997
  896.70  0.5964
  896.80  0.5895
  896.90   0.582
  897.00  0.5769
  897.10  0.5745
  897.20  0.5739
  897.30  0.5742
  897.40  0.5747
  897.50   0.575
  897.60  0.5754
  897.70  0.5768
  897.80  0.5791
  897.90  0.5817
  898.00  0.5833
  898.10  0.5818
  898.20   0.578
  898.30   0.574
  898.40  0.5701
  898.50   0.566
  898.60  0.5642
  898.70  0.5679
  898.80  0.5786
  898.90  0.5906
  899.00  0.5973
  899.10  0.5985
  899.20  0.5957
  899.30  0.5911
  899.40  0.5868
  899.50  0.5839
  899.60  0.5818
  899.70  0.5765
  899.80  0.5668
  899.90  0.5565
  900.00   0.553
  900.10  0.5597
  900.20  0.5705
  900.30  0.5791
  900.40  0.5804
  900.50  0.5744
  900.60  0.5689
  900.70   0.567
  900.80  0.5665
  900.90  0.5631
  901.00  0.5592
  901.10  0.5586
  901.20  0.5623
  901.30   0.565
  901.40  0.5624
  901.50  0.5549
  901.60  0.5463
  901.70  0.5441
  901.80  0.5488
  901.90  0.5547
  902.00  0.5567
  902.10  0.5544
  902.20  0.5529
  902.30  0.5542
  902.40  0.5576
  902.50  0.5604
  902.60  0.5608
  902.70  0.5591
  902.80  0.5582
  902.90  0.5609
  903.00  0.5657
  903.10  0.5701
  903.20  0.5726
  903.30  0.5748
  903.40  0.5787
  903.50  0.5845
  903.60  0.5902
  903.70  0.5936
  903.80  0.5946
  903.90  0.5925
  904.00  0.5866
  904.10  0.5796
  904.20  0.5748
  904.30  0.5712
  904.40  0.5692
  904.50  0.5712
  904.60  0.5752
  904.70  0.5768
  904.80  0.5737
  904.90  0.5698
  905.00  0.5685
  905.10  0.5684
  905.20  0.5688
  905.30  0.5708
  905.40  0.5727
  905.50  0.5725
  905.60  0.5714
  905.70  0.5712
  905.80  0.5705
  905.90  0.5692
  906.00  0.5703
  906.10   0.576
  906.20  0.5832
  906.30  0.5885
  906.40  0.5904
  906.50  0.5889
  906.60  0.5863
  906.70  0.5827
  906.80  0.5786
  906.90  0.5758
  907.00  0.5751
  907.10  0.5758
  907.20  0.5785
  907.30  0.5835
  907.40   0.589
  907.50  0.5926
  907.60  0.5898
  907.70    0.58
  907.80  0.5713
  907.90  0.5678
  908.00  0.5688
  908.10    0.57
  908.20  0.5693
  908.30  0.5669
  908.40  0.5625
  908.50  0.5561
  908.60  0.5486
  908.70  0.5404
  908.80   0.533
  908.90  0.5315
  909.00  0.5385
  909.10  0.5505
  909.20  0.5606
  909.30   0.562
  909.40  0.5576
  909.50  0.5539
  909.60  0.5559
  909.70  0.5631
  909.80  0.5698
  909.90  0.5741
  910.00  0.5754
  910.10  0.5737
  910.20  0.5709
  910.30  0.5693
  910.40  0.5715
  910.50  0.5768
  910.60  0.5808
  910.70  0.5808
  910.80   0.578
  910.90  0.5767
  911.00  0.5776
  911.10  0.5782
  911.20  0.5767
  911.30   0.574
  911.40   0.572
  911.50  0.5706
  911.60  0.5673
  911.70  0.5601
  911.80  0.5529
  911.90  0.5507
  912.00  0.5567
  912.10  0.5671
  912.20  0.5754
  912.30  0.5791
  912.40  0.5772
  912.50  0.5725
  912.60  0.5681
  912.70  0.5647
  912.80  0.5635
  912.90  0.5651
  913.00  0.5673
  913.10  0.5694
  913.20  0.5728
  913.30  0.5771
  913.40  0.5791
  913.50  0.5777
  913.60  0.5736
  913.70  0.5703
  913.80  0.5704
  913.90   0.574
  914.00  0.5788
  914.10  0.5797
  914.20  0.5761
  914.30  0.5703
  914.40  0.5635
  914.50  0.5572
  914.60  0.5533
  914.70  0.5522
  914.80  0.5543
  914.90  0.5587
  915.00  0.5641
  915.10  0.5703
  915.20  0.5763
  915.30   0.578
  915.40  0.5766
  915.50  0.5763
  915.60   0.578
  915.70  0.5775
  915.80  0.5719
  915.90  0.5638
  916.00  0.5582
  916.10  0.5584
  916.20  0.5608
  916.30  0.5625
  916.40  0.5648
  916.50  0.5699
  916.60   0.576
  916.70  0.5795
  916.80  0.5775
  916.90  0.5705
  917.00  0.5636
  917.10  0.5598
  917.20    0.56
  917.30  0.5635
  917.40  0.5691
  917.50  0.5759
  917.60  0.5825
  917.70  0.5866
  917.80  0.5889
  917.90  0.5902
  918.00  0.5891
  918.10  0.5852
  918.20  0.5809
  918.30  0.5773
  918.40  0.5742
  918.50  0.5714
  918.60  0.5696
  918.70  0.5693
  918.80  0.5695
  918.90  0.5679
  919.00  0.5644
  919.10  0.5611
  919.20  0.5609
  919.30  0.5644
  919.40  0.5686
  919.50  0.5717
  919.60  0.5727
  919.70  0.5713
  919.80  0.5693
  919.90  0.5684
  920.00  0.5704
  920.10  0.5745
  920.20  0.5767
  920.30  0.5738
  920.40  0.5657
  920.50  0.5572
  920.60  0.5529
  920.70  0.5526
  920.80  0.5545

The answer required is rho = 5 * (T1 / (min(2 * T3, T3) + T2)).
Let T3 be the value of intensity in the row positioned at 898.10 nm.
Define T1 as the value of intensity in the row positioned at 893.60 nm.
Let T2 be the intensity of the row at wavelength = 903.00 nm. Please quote 2.59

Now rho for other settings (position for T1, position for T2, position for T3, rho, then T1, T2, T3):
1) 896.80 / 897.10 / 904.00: 2.54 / 0.5895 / 0.5745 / 0.5866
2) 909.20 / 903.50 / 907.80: 2.43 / 0.5606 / 0.5845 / 0.5713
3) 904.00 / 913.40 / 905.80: 2.55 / 0.5866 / 0.5791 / 0.5705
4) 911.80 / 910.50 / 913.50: 2.39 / 0.5529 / 0.5768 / 0.5777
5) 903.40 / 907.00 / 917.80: 2.49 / 0.5787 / 0.5751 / 0.5889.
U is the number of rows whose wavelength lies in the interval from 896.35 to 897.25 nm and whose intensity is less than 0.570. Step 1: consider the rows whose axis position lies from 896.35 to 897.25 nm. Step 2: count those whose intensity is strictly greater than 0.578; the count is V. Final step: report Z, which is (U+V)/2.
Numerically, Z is 3.00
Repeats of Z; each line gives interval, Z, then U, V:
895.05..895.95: 2.50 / 0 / 5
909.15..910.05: 3.50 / 7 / 0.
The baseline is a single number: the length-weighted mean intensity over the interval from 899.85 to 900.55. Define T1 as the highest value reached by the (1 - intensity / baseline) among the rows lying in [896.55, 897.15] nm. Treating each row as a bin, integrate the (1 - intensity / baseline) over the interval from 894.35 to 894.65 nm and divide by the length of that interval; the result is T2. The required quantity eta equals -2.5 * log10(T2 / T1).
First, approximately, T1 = -0.012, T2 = -0.05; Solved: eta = -1.6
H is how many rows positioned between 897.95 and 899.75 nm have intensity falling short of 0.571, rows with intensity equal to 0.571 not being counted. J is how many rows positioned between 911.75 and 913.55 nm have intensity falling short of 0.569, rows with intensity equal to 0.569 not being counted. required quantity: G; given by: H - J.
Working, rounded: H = 4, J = 9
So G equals -5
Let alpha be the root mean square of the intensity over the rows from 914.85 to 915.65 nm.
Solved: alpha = 0.572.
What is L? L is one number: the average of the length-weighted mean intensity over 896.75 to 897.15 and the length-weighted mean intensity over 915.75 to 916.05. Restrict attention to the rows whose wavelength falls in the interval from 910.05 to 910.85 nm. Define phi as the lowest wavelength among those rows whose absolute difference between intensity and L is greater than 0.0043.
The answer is 910.60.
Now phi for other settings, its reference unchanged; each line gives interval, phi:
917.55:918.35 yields 917.60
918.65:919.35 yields 918.90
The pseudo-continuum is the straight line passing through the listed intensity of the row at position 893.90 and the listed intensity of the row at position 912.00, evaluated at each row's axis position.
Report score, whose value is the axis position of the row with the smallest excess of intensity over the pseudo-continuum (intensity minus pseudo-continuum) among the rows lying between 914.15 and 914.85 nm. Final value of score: 914.70 nm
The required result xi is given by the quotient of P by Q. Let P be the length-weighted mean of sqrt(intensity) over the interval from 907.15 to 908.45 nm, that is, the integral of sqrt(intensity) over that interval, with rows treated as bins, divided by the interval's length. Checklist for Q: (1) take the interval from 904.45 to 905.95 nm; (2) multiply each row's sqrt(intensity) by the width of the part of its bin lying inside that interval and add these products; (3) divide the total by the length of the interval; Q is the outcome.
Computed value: 1.00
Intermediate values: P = 0.759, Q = 0.756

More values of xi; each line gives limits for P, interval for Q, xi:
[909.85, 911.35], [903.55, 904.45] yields 0.99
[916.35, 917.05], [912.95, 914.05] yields 1.00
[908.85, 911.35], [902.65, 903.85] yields 0.99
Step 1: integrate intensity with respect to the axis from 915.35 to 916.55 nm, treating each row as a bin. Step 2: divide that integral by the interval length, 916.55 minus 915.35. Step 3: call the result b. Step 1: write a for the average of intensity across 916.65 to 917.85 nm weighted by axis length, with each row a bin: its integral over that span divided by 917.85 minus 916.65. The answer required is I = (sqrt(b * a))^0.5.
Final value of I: 0.755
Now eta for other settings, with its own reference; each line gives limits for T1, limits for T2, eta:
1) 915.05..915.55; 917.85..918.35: -2.0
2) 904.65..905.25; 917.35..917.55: -2.0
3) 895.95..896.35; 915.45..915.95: 1.6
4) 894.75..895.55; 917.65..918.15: -0.8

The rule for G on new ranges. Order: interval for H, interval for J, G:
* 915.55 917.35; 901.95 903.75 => 1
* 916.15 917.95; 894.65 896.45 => 10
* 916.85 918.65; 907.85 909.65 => -9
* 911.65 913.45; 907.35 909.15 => 0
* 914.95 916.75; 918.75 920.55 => 0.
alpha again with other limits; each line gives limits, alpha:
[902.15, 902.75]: 0.558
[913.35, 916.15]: 0.569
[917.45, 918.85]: 0.579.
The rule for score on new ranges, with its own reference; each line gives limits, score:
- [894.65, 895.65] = 895.20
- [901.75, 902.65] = 901.80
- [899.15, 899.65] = 899.60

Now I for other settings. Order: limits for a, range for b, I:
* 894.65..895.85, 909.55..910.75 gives 0.760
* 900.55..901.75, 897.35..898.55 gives 0.754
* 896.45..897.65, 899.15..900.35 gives 0.761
